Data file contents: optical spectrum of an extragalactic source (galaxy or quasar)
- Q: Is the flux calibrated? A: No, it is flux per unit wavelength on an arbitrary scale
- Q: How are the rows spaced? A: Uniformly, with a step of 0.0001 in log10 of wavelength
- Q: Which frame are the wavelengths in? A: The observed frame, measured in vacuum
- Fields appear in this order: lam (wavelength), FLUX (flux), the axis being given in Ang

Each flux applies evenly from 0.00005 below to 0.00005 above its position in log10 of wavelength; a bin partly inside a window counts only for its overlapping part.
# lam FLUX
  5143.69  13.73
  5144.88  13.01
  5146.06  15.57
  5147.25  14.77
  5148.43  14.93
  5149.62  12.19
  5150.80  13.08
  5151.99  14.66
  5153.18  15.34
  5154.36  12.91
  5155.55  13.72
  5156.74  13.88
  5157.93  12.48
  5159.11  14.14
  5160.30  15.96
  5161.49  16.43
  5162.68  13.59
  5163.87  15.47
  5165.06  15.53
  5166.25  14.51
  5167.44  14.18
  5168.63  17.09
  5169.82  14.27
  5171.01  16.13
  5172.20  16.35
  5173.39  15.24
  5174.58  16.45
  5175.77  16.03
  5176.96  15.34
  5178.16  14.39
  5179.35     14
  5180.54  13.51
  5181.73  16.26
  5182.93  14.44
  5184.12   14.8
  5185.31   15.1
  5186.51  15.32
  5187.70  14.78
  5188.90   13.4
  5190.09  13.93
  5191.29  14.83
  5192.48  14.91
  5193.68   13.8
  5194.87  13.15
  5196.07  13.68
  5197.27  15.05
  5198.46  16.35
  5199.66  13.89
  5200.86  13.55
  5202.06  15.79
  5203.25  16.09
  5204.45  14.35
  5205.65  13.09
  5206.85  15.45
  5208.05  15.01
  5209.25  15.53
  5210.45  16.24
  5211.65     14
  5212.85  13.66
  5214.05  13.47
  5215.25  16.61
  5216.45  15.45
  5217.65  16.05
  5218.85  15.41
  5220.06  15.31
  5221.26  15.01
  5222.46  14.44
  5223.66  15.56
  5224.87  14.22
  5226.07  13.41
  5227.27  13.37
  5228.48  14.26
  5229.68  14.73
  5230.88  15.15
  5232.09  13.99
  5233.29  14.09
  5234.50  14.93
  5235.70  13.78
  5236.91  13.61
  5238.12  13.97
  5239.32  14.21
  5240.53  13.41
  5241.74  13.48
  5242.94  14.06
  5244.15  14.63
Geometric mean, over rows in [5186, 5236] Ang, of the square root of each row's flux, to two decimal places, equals 3.82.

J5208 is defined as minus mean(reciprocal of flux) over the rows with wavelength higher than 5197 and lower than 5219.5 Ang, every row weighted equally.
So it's -0.0670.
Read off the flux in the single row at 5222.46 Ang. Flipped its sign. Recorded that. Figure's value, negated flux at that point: -14.4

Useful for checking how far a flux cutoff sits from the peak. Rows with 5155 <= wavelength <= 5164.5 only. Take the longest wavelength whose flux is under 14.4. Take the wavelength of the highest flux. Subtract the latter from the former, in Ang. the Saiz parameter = 1.2 Ang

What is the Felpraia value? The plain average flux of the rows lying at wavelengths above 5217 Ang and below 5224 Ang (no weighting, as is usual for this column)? 15.3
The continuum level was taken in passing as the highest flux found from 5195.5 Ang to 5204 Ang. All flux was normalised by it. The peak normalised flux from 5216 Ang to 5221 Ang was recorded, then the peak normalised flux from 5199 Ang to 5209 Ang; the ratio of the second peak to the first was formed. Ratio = 1.00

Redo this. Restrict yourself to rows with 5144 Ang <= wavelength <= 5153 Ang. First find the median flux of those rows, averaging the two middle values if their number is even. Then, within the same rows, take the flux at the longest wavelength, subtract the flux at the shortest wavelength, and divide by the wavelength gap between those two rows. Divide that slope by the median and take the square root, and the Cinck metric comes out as 0.13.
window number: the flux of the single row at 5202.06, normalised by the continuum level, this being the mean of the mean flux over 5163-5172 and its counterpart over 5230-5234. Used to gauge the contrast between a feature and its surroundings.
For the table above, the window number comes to 1.06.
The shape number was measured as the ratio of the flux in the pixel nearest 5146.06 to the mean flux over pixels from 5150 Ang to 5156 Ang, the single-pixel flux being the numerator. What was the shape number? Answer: 1.12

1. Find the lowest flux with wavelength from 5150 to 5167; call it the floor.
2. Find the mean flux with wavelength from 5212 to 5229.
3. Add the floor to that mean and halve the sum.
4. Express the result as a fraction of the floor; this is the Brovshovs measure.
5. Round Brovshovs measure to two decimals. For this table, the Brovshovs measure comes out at 1.09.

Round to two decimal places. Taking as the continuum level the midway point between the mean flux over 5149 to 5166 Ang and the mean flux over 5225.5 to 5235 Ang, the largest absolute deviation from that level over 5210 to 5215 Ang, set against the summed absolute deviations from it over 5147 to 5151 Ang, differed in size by 2.43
